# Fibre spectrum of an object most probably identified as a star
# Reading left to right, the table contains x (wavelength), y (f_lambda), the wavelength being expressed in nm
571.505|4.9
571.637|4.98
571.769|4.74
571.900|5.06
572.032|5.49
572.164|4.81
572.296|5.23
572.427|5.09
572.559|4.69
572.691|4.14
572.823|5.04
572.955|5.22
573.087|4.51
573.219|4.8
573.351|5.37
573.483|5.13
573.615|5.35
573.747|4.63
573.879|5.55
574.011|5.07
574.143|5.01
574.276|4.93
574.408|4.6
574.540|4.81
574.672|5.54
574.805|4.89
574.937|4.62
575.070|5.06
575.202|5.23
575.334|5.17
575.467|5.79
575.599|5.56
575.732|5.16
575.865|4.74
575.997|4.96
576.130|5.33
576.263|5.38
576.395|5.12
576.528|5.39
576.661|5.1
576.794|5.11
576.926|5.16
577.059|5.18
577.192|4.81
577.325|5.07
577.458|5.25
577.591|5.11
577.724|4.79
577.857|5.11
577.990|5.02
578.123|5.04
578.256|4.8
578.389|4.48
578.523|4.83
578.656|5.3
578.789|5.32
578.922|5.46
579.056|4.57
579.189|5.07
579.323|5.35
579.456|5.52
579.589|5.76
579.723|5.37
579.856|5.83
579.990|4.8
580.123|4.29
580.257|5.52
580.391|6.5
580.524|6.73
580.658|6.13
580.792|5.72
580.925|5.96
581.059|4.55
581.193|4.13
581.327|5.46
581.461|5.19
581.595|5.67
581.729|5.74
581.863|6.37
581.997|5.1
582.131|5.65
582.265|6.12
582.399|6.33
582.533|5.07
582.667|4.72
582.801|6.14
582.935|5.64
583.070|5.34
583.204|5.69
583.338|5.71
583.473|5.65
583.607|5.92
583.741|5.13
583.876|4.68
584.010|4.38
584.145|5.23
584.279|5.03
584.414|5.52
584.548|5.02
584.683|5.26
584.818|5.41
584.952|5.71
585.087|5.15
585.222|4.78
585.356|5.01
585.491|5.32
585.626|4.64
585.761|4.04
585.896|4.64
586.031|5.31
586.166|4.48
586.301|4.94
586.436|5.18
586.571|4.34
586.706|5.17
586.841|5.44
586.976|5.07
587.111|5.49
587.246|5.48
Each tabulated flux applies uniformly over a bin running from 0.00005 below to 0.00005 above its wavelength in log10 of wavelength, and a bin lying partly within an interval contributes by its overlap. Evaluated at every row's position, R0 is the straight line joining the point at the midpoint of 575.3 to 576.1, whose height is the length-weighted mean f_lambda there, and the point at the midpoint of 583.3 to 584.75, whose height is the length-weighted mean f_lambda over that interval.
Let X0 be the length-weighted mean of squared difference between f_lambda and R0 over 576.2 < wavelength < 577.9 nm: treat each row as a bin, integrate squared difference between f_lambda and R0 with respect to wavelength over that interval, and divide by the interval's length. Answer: 0.04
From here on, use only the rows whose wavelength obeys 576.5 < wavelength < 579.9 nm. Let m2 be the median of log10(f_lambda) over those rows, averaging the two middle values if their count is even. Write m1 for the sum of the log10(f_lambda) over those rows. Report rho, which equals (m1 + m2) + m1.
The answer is 38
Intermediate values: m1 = 18.5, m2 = 0.708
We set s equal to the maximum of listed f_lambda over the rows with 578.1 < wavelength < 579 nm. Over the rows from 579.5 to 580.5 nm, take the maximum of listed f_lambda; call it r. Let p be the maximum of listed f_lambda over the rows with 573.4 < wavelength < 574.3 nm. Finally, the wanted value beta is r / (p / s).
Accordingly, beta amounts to 6.39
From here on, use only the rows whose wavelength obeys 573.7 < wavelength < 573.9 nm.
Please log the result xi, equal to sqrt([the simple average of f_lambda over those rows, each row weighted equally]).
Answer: 2.26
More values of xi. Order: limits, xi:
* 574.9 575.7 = 2.29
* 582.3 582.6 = 2.39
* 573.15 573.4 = 2.25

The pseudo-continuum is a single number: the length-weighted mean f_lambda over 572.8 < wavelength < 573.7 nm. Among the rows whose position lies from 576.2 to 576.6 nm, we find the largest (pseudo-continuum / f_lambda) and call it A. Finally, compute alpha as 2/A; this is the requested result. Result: 2.03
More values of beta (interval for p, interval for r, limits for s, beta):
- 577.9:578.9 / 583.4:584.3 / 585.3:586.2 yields 5.92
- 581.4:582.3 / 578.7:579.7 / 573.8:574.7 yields 5.02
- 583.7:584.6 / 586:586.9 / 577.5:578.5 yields 5.04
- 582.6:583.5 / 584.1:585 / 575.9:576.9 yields 5.01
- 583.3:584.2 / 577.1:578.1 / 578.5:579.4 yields 4.84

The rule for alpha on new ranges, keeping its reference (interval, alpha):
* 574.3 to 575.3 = 1.82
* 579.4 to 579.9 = 2.13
